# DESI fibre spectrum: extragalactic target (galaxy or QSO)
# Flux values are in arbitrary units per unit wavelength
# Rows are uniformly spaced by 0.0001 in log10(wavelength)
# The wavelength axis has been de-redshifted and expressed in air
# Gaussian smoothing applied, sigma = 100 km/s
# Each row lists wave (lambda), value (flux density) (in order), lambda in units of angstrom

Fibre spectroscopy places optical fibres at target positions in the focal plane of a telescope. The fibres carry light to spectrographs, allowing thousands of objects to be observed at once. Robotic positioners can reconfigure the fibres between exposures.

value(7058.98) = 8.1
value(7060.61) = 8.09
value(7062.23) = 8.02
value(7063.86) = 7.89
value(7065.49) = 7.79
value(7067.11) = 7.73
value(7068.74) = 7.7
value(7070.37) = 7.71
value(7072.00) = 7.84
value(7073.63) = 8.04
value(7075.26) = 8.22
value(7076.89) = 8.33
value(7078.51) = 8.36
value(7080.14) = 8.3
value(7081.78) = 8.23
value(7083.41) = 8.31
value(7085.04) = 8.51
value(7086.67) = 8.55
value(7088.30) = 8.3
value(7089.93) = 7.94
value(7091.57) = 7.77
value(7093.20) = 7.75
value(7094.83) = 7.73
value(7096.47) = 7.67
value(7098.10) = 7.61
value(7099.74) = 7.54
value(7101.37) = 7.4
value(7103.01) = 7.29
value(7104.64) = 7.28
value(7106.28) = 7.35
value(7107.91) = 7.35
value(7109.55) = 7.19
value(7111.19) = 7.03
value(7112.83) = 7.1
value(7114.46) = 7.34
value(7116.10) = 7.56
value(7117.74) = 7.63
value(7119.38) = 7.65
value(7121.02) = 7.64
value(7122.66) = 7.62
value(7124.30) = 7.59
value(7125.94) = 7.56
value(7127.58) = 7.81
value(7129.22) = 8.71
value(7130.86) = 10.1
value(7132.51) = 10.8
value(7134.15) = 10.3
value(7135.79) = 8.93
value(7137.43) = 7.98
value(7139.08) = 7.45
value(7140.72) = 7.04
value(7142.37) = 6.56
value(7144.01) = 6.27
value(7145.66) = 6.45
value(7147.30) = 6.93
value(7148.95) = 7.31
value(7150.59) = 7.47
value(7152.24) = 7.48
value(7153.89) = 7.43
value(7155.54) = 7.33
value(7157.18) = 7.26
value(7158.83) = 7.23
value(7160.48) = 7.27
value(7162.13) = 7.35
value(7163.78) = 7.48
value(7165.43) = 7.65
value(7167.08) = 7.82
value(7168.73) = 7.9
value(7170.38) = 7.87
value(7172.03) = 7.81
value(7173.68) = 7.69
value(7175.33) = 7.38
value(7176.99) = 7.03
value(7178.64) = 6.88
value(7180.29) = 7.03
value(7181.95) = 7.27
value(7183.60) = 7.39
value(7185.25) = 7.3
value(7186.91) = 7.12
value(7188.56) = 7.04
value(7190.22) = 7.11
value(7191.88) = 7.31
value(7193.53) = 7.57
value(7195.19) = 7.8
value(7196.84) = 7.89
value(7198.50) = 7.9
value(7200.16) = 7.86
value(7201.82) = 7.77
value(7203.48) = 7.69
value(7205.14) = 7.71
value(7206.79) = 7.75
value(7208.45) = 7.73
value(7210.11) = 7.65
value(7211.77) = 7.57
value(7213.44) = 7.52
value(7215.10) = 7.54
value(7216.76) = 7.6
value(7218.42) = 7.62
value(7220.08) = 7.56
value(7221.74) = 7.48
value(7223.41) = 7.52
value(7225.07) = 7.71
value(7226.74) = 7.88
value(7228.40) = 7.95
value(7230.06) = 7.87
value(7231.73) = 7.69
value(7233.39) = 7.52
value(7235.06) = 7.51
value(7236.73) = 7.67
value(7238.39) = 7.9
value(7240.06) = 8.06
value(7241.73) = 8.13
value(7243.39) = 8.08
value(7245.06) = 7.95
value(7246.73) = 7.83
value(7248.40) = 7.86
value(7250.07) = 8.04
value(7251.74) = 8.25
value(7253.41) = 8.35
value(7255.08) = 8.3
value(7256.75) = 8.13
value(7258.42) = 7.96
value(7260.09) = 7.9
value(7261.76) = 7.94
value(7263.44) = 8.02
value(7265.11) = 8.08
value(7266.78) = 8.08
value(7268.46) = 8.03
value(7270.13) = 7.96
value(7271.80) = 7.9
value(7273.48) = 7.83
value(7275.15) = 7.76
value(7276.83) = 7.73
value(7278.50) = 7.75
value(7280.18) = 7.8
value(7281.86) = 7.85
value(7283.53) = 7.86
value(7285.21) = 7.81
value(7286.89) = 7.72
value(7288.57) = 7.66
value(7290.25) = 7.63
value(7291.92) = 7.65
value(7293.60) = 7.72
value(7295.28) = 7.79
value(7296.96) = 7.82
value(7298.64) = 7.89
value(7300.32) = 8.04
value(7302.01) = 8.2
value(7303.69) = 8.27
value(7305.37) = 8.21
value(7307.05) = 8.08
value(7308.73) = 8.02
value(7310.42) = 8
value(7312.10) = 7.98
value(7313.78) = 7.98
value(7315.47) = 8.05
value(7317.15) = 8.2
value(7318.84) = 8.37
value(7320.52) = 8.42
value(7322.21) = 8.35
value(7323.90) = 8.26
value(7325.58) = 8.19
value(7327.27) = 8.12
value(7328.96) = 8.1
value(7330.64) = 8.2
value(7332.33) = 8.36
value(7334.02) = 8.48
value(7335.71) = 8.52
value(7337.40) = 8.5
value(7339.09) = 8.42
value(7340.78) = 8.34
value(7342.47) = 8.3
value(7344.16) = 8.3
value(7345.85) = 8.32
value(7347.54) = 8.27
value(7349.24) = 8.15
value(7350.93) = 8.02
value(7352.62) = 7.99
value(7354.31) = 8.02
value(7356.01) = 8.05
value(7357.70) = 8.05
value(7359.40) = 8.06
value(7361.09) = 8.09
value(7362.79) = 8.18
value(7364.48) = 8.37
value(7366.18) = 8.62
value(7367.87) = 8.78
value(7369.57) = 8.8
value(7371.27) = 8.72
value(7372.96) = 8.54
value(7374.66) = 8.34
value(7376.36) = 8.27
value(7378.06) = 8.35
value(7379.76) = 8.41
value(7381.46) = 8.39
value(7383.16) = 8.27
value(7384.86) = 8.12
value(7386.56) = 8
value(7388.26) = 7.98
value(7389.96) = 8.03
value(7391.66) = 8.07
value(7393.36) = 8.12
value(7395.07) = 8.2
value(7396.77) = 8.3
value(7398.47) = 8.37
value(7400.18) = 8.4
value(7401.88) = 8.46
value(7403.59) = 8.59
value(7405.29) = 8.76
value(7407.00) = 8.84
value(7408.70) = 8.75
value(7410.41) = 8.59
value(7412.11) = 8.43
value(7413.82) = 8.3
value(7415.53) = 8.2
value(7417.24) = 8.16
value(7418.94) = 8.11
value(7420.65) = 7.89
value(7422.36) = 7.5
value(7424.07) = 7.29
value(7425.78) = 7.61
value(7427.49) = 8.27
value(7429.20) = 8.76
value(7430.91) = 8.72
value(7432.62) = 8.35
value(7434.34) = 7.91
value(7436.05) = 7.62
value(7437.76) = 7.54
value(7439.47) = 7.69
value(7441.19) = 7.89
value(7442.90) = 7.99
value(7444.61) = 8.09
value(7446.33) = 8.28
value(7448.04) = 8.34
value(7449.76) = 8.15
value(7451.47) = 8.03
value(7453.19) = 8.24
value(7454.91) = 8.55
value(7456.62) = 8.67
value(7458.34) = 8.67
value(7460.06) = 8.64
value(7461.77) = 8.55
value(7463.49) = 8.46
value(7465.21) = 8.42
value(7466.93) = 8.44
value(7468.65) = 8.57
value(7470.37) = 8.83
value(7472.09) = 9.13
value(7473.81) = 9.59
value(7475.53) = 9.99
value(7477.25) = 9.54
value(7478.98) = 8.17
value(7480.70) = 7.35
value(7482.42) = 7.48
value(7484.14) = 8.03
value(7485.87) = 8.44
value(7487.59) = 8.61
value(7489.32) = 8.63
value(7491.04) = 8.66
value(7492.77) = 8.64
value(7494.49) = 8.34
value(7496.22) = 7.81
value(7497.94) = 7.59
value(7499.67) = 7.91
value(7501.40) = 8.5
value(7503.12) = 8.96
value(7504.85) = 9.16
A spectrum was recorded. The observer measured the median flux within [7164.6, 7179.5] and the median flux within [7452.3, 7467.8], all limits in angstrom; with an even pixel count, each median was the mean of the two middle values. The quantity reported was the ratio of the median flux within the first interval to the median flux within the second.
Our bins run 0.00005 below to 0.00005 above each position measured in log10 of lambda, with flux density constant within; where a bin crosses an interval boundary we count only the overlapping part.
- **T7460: 0.90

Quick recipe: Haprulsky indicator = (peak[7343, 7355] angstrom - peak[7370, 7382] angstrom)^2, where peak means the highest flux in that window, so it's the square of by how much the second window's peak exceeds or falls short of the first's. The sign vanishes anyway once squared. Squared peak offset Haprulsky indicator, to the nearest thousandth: 0.160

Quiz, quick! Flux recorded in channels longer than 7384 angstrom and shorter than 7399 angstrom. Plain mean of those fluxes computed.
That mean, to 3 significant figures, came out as 8.13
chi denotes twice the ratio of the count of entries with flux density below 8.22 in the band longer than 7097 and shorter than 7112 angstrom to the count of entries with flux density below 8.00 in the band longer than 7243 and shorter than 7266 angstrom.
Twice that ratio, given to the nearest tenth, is 3.0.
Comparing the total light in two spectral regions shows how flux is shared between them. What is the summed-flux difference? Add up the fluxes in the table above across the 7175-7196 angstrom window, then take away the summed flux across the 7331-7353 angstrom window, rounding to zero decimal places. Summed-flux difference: -14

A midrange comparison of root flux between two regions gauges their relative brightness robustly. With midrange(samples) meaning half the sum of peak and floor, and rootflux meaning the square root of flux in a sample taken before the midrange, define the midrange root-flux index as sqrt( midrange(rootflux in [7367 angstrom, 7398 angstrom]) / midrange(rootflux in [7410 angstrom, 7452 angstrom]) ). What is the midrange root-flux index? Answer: 1.012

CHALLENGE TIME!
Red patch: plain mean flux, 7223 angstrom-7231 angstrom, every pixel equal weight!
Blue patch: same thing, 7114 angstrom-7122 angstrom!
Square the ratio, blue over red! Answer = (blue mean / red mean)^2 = 0.94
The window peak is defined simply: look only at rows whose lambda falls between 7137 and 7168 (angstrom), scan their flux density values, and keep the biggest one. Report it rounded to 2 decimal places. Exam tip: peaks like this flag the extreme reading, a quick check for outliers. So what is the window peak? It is 7.98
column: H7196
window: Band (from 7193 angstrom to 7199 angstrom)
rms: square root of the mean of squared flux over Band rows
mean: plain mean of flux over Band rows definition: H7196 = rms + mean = 15.6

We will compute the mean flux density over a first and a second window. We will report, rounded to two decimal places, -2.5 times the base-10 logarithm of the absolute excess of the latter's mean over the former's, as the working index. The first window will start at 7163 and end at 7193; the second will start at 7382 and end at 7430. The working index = 0.20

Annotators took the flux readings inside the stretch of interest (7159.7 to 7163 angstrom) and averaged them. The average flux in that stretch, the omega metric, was 7.3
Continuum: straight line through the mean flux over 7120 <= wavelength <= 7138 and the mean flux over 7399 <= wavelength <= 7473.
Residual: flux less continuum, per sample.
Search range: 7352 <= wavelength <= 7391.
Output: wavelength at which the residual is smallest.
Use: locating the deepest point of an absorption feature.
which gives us 7352.62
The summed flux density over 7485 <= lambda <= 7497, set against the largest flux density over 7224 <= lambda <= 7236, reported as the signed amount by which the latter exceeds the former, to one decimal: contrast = -51.2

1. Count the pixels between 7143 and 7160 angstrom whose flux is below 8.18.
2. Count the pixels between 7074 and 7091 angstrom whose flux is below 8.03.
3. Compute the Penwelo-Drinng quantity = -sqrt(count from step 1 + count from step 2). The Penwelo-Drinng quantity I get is -3.3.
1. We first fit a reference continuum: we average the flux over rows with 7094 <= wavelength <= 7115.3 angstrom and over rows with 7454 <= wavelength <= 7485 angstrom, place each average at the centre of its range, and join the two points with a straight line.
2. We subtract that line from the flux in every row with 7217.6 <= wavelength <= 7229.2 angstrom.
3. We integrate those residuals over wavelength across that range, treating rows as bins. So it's -1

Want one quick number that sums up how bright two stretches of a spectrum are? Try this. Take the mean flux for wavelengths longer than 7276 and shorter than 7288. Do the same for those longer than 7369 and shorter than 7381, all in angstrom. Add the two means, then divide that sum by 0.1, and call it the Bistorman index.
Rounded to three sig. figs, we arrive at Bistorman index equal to 163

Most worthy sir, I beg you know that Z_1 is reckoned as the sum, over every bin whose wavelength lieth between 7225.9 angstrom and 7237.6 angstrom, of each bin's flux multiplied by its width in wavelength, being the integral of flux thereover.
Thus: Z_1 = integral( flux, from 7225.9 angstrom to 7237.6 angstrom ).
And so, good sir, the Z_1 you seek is 90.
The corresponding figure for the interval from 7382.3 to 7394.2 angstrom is 96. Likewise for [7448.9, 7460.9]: 101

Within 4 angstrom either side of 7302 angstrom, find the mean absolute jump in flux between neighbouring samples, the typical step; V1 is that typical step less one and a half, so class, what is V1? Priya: -1.39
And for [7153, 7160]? -1.43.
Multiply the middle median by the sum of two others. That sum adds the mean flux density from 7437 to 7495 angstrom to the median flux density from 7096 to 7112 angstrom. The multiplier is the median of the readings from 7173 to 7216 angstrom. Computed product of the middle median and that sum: 119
